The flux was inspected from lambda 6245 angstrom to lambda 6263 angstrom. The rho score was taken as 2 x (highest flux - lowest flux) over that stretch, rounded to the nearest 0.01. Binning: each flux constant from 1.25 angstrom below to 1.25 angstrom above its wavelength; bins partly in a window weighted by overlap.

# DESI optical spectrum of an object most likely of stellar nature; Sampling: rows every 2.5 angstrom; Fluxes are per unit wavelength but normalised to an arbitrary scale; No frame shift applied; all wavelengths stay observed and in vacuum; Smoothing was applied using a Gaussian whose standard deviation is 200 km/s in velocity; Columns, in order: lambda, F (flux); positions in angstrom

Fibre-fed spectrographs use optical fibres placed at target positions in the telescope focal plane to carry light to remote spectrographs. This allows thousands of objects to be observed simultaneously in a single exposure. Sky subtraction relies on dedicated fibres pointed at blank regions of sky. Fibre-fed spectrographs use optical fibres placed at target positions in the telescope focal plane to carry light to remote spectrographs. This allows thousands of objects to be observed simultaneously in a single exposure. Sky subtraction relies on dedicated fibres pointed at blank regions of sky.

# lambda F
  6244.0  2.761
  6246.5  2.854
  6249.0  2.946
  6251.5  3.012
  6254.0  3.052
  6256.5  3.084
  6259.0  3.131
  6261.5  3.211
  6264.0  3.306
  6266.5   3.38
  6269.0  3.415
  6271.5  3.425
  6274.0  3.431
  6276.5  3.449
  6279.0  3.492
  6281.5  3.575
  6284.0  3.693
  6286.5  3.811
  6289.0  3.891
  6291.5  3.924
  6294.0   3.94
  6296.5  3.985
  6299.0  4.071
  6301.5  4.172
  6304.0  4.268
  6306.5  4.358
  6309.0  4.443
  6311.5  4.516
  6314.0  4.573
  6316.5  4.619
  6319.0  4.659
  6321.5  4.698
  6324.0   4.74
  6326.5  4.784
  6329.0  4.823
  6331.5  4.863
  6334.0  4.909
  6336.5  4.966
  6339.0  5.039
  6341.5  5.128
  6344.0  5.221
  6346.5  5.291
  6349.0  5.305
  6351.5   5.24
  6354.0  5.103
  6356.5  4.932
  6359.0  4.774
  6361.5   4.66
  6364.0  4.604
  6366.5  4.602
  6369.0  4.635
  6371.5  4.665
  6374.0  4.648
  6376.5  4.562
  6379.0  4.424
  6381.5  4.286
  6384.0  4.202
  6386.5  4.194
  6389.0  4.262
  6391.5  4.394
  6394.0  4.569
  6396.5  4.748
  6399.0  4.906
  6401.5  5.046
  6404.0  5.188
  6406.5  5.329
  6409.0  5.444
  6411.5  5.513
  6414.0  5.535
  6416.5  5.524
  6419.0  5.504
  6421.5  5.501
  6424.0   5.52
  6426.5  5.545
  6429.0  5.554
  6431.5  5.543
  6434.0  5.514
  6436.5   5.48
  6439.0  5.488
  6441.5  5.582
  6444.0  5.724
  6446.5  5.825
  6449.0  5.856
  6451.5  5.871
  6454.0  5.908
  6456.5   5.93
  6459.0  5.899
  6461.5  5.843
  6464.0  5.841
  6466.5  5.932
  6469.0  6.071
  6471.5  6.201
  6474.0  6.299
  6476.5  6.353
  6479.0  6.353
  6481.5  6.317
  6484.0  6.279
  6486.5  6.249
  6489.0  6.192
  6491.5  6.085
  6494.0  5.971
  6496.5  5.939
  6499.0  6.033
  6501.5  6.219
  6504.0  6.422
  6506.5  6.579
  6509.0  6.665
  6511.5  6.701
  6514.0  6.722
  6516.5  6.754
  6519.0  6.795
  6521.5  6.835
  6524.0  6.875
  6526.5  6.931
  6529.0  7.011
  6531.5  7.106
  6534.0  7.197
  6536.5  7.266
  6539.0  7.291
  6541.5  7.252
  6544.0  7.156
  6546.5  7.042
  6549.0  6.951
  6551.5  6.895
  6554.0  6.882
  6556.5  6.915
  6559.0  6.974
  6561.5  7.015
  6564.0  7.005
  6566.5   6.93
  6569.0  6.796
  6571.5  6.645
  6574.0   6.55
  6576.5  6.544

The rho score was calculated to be 0.71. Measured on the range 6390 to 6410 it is 2.10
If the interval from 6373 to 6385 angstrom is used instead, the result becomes 0.89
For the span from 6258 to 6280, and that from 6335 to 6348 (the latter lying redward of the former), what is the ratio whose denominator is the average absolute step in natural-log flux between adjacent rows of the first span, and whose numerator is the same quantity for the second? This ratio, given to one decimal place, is 1.2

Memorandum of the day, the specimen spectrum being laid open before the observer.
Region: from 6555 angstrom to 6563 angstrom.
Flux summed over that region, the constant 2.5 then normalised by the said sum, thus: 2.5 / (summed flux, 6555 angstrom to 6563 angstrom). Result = 0.120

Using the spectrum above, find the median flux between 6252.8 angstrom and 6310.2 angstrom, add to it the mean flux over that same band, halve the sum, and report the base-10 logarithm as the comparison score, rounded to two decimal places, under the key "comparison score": 0.56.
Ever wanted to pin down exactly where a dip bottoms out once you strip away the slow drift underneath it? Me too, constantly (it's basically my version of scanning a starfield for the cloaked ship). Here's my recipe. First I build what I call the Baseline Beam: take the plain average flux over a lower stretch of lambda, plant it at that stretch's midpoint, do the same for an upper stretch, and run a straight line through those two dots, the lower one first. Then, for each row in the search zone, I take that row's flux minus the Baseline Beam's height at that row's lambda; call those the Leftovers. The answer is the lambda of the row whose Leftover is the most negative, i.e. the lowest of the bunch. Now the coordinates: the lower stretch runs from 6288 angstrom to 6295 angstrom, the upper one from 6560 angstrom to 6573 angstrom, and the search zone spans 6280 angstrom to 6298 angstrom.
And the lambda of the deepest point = 6281.5 angstrom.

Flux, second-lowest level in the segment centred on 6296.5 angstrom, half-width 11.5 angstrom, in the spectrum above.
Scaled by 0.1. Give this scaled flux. 0.39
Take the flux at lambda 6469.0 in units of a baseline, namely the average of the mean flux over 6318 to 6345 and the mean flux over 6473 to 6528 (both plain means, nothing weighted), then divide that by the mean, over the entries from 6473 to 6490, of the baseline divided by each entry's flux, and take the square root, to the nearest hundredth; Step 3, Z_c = 1.09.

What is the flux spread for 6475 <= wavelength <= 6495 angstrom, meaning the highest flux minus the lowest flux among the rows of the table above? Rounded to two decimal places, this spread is 0.38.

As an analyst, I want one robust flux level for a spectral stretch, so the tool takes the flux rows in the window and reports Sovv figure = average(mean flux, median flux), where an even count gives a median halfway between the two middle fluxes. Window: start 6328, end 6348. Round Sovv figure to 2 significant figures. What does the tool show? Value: 5.0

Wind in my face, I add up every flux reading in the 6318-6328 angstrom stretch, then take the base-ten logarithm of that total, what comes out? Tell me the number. 1.3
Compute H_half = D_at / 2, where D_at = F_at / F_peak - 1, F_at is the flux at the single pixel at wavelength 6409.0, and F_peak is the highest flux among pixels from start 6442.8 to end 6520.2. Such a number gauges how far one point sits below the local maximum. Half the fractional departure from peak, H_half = -0.10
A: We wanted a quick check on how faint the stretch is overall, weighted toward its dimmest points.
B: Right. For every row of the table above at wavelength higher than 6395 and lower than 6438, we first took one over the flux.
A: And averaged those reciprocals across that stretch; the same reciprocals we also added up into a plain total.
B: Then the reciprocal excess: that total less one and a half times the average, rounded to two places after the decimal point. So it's 2.89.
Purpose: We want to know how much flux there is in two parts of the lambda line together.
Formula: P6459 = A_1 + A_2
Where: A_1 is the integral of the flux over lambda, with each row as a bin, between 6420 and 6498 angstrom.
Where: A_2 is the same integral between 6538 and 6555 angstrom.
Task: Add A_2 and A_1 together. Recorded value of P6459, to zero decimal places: 580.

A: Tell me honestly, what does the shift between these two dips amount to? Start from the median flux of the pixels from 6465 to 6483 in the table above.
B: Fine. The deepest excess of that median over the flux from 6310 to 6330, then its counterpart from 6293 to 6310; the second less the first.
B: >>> 0.58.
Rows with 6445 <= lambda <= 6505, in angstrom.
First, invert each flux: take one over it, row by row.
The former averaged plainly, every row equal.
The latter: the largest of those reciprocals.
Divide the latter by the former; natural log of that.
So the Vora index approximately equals 0.04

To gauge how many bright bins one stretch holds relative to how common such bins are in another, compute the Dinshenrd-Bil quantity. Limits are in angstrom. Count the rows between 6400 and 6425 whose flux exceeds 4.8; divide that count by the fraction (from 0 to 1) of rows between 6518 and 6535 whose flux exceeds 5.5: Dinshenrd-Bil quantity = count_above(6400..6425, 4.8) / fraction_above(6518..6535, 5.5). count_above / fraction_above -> 10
